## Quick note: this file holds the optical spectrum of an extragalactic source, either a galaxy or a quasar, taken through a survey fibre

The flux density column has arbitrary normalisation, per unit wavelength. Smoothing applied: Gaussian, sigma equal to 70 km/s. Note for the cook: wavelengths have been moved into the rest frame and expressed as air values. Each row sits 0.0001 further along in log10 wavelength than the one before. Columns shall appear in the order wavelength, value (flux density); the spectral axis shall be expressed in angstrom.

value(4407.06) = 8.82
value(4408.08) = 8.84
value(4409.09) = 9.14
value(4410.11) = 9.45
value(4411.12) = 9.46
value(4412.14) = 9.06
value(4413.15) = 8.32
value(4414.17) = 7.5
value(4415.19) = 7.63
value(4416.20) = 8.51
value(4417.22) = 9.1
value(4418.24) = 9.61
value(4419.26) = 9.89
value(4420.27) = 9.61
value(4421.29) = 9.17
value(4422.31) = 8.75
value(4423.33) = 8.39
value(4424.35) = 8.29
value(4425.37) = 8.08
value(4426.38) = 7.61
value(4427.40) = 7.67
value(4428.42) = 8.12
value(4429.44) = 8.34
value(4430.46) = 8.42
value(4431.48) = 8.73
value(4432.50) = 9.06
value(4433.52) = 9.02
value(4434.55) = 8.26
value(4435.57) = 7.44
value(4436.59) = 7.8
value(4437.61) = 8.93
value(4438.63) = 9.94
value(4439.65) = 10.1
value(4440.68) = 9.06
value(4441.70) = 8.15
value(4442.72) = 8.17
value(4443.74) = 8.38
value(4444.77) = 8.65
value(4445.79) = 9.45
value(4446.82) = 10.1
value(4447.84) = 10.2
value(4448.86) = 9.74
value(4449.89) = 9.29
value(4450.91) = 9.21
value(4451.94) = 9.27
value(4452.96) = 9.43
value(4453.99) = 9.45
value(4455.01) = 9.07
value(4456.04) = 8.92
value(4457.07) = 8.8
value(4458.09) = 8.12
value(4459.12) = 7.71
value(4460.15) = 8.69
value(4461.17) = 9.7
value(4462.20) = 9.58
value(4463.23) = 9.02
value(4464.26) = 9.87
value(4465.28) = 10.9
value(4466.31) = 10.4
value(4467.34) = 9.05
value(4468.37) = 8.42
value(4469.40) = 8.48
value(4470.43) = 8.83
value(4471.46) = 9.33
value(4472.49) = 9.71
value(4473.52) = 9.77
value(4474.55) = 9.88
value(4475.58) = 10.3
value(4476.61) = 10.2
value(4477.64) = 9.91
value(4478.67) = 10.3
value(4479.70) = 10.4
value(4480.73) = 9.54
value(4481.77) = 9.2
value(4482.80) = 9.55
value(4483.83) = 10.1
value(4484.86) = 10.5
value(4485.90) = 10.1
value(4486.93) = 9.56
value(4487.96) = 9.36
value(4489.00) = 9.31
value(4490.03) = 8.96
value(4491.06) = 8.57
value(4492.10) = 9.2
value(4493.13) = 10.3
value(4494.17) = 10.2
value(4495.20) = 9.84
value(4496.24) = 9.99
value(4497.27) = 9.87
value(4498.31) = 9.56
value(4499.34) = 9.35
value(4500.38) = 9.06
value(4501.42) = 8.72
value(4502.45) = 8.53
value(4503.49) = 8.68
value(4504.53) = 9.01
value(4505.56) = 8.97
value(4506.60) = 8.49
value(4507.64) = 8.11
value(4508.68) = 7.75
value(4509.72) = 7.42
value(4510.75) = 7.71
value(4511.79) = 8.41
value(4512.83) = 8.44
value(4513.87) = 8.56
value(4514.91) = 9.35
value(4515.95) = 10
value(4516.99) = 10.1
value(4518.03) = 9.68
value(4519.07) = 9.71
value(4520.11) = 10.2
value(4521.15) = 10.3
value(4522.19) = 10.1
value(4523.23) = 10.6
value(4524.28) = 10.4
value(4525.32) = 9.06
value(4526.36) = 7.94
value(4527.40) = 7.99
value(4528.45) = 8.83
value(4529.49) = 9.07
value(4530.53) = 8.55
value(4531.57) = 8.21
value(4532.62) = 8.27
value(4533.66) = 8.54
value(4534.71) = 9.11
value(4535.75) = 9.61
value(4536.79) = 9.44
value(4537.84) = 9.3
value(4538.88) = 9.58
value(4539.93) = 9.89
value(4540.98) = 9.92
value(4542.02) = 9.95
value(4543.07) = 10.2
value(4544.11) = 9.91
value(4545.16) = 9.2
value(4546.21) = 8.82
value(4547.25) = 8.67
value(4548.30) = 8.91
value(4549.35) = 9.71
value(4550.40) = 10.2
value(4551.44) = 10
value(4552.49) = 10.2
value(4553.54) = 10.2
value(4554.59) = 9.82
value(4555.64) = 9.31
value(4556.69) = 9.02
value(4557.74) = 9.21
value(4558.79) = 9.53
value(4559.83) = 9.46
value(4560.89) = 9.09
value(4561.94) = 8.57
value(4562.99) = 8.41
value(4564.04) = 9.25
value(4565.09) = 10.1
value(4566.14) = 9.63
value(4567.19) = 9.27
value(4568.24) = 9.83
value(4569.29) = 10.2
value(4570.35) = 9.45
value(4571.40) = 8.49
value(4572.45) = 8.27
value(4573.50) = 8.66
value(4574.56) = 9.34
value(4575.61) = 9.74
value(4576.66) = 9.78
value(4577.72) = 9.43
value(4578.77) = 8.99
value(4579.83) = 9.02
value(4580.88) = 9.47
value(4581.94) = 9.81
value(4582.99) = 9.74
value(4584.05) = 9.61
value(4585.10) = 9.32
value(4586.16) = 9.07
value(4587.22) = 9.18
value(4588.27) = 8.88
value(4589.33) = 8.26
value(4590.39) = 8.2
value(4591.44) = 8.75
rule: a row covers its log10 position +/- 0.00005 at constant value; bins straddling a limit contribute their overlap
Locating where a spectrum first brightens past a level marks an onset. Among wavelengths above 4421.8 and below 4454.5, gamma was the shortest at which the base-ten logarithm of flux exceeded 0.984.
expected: 4438.63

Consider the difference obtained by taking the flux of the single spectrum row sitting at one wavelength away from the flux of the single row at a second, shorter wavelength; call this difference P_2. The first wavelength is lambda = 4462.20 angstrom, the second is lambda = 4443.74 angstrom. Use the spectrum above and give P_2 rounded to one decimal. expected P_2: -1.2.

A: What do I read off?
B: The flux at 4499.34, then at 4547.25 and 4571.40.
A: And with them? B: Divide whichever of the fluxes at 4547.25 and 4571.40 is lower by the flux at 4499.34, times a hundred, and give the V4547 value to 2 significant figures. 91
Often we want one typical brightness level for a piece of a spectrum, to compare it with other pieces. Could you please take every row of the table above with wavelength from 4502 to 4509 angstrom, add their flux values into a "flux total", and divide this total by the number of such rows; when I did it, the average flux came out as 8.5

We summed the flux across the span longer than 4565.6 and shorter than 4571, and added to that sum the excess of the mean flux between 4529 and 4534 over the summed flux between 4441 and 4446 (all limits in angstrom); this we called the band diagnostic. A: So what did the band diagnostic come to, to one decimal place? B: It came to 14.1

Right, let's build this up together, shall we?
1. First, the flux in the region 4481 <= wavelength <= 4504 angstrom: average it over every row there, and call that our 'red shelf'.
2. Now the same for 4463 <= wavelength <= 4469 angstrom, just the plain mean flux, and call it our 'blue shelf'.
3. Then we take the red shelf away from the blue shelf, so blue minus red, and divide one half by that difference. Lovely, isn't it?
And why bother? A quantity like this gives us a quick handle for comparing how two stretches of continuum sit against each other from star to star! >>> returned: 4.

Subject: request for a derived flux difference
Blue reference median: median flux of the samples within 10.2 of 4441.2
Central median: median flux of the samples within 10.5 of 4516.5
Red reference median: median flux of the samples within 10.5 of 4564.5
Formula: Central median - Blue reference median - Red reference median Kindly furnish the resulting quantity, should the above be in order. -9.1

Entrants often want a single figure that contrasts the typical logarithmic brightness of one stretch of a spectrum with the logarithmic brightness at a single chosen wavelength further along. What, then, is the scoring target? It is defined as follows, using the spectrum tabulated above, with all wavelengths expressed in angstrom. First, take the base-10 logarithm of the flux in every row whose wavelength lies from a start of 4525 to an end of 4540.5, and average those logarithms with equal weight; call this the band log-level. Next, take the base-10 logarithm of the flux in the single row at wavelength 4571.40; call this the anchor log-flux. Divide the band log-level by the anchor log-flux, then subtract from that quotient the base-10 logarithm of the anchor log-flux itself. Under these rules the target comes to 1.05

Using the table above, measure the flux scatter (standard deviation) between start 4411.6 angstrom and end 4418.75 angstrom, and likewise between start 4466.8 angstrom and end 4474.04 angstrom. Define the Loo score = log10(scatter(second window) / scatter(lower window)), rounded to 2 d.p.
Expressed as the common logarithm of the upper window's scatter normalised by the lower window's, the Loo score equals -0.16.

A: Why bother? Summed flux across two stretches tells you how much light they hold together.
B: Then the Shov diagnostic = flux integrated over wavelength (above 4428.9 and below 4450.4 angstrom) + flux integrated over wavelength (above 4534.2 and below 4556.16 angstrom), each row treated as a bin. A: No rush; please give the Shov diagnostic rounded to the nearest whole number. 403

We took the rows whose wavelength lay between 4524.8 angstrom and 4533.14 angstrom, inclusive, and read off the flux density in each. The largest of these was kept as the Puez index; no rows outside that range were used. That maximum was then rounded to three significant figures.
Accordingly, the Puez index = 9.07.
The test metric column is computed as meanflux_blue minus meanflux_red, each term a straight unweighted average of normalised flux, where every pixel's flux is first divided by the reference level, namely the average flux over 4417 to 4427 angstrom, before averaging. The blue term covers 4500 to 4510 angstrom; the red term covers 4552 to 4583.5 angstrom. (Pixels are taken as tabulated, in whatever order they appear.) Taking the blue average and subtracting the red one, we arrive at -0.10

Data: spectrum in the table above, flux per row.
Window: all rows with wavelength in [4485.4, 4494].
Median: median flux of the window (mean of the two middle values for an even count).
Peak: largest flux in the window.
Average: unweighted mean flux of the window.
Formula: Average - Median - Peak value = -10.2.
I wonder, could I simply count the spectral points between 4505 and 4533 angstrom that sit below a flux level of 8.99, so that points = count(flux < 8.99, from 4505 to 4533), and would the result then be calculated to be 15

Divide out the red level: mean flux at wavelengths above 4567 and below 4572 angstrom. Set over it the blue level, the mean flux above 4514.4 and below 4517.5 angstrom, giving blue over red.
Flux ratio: 1.04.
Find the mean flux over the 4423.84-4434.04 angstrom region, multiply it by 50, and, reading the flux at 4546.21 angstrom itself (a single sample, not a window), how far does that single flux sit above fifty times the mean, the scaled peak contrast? -408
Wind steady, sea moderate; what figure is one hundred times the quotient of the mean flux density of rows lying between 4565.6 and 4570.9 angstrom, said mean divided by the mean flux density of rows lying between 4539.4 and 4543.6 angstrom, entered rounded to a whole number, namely 97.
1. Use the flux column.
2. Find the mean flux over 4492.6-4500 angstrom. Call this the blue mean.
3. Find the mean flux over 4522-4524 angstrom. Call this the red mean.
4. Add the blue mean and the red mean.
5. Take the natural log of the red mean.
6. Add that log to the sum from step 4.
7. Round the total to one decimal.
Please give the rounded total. 22.6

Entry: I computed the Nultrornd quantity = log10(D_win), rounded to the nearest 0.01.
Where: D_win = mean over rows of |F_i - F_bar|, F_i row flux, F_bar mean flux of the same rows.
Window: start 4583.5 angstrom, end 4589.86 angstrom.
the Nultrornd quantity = -0.49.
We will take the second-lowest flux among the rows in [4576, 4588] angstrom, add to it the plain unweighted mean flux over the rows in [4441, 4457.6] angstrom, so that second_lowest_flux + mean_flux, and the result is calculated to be 18.2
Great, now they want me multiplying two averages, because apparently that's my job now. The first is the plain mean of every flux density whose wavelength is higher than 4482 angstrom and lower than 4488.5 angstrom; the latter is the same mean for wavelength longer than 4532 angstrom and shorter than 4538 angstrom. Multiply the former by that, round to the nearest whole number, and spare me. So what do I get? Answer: 89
